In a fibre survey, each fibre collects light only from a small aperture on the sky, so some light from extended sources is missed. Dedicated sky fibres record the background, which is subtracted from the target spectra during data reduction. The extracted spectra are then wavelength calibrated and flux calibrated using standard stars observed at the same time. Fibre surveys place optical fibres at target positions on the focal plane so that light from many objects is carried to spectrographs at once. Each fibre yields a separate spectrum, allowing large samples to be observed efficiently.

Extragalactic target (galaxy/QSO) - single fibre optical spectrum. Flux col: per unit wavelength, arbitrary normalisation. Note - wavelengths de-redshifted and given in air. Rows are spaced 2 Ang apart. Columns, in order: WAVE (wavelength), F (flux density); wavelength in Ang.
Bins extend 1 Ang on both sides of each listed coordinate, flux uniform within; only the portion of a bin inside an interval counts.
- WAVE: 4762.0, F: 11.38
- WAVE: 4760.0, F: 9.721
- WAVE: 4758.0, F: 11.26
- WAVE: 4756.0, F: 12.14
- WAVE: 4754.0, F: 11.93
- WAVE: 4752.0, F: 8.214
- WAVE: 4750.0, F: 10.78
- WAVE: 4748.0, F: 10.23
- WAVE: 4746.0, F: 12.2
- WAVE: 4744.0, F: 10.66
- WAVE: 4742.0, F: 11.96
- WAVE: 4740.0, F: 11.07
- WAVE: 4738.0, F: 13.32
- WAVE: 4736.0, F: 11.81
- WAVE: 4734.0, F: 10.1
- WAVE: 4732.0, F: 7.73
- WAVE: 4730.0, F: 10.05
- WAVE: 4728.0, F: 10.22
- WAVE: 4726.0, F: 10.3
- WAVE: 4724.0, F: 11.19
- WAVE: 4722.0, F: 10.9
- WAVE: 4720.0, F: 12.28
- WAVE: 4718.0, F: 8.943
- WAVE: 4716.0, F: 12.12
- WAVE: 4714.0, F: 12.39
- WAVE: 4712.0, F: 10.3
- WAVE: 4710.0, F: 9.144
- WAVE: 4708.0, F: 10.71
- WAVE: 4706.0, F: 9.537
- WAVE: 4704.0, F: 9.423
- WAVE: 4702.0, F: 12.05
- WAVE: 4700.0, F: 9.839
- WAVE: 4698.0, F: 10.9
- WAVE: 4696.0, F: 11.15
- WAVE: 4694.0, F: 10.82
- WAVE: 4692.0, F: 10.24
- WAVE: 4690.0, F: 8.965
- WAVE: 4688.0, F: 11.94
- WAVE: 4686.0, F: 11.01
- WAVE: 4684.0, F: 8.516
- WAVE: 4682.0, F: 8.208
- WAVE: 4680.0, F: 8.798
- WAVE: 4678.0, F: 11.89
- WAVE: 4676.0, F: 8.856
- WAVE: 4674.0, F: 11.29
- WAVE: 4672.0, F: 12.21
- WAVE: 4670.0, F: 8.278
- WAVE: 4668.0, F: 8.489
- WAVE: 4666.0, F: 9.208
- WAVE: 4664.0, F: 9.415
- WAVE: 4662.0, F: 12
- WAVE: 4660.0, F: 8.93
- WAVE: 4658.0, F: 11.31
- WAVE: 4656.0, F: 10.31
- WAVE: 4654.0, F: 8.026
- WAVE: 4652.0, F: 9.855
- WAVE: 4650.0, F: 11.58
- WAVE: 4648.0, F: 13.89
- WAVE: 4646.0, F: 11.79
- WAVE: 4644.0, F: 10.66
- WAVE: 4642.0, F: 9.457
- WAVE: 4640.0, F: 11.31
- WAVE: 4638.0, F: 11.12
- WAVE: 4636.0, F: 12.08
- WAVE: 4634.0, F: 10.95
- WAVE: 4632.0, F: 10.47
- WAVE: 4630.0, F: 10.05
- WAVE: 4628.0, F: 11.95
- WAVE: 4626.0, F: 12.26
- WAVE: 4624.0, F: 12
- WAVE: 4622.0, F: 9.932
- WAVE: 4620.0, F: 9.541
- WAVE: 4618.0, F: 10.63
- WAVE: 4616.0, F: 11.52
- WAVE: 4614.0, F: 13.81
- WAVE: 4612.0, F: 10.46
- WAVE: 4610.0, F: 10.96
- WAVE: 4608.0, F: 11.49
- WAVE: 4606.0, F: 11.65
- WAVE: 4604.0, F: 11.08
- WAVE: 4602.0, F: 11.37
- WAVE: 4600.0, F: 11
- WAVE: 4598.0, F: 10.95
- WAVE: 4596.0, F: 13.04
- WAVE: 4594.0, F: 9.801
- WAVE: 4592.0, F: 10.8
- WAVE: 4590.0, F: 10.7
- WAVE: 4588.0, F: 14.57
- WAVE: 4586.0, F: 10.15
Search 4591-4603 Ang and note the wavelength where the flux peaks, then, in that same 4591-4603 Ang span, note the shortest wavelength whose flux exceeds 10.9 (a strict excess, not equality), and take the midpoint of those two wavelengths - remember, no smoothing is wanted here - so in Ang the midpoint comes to 4596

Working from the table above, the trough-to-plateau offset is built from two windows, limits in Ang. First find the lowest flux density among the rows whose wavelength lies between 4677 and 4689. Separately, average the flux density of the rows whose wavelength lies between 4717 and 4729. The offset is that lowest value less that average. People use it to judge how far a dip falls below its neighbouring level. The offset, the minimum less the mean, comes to -2.4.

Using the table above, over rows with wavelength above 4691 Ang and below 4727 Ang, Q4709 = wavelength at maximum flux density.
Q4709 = 4714.0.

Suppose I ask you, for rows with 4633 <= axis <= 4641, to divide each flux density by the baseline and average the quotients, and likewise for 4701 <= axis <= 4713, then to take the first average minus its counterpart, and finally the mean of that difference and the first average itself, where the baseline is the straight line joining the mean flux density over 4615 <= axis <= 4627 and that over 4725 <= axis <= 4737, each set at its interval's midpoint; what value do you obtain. 0.55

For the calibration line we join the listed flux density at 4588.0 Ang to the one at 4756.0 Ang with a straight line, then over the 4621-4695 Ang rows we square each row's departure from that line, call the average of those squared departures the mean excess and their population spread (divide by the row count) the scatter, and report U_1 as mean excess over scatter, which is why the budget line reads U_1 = 1.3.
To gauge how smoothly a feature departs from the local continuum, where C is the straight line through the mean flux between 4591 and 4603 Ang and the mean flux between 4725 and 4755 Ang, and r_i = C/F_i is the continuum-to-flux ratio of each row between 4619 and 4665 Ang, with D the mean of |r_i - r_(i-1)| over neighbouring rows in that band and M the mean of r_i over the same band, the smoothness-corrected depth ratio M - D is 0.892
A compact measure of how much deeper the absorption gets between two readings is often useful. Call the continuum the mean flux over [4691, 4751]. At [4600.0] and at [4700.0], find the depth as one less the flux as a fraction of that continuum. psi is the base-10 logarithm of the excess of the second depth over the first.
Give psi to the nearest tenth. -1.0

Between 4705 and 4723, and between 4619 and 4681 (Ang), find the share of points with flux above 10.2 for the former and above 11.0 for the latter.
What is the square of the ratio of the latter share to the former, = 0.46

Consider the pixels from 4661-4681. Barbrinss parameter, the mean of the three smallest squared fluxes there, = 73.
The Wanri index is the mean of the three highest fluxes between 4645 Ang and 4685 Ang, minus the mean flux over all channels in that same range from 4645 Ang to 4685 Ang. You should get 2.56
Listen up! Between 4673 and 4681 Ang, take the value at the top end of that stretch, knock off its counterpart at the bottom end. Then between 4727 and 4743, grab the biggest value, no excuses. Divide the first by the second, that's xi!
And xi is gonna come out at -0.19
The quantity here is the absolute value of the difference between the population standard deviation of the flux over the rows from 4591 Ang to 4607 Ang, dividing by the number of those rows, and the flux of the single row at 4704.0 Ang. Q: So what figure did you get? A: 8.6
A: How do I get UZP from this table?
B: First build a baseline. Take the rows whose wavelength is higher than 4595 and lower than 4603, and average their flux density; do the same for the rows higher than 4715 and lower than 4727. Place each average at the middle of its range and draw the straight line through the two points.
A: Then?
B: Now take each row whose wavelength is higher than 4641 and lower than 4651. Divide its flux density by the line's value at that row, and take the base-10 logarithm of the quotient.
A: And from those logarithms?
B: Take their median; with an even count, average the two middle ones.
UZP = 0.01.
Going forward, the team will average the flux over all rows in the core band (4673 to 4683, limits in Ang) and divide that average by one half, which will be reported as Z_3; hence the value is 19.6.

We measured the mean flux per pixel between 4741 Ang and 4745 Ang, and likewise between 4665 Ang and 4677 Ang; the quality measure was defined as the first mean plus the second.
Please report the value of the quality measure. 21.0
